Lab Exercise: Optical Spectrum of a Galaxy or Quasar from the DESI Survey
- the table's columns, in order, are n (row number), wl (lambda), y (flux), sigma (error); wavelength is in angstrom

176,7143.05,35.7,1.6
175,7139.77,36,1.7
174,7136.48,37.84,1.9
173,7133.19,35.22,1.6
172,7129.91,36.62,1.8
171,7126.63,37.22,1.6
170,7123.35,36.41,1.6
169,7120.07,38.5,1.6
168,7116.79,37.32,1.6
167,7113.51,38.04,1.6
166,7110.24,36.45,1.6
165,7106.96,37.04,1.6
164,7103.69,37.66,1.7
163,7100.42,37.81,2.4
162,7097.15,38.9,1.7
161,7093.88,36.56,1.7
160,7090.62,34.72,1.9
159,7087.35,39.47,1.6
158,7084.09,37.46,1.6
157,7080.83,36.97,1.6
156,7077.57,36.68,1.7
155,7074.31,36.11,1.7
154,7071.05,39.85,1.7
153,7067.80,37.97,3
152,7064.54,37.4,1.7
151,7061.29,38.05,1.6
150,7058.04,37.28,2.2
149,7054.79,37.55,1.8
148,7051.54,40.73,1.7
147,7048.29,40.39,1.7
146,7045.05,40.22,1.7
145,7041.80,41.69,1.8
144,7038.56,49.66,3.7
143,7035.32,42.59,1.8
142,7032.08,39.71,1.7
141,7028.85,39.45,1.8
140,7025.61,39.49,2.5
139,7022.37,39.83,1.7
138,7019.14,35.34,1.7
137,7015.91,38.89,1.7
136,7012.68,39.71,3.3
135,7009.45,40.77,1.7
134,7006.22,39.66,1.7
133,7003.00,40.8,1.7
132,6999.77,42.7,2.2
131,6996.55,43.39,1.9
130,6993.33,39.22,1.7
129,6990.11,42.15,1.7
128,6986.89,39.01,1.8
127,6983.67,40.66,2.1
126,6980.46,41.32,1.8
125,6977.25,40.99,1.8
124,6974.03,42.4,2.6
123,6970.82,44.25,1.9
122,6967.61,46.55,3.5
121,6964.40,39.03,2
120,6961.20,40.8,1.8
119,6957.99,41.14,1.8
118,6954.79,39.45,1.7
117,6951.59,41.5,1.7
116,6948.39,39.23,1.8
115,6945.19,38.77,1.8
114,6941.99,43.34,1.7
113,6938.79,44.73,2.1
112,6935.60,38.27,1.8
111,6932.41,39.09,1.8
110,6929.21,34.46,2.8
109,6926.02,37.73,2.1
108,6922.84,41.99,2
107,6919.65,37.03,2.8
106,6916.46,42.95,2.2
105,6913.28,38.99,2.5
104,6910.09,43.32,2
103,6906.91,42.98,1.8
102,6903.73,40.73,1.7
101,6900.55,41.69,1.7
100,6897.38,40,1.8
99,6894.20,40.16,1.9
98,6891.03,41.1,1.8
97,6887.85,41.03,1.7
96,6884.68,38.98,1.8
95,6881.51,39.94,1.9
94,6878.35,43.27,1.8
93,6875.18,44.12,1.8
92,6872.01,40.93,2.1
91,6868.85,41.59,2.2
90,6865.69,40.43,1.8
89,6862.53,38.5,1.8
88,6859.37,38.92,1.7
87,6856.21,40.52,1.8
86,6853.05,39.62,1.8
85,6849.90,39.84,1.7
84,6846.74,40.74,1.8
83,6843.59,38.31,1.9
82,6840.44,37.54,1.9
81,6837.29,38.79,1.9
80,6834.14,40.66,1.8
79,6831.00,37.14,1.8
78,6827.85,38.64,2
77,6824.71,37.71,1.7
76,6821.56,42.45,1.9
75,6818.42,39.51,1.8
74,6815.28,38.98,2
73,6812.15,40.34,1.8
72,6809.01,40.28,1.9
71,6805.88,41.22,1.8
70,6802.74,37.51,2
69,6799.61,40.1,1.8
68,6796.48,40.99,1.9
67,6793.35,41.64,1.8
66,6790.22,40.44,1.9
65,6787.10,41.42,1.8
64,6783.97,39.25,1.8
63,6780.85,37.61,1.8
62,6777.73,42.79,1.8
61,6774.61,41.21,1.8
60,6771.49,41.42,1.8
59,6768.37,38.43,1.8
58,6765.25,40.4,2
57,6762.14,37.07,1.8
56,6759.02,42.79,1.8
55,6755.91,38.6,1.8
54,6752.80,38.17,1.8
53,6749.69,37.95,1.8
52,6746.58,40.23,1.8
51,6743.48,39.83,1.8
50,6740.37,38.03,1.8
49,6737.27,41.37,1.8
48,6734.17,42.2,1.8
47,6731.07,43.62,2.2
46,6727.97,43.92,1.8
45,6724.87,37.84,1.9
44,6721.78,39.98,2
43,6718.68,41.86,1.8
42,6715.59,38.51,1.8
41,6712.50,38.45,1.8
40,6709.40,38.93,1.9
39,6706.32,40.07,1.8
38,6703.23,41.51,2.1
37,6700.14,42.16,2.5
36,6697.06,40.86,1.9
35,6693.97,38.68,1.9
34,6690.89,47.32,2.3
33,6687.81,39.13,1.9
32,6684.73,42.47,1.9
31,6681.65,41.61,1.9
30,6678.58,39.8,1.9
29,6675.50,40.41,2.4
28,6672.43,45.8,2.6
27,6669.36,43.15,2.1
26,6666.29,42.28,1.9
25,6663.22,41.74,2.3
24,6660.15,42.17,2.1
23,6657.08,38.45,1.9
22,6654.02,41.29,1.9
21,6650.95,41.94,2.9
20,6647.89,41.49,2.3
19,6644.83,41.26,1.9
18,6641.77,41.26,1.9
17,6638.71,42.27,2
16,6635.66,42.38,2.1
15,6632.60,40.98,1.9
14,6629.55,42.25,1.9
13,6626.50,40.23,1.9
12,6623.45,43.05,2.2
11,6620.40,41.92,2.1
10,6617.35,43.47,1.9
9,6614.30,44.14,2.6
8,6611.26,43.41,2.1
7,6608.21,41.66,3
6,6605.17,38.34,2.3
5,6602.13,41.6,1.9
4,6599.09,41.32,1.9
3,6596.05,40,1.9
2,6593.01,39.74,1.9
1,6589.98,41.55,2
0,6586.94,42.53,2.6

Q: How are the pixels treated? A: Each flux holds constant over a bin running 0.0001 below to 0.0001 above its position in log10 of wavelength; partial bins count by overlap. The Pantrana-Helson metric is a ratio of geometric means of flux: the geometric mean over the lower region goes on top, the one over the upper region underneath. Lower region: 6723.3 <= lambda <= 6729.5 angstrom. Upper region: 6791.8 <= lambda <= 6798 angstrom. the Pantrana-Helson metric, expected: 0.99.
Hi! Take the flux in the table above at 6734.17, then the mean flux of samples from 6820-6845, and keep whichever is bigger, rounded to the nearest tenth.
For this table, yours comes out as 42.2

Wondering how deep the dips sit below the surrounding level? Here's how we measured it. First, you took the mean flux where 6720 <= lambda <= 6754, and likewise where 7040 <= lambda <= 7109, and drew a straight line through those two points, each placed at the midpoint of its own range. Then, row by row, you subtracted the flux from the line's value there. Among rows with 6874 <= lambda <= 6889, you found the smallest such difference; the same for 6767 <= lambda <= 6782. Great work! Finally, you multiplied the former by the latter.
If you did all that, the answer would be 13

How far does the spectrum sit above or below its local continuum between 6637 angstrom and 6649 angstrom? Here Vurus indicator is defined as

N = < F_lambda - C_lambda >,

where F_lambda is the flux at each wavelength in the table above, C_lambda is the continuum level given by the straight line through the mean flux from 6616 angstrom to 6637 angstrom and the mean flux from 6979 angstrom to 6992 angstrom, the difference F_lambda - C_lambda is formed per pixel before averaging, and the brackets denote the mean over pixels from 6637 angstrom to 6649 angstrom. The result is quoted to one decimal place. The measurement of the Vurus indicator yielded -0.4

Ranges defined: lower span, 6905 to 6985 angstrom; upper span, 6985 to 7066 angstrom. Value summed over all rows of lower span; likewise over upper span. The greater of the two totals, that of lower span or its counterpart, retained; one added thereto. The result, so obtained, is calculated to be 1022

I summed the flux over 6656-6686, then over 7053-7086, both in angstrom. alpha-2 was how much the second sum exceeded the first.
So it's -43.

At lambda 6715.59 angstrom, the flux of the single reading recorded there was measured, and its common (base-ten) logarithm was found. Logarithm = 1.59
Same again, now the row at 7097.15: 1.59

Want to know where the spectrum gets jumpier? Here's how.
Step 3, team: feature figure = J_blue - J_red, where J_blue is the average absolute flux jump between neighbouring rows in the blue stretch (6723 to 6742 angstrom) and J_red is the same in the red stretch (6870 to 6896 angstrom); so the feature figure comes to 0.77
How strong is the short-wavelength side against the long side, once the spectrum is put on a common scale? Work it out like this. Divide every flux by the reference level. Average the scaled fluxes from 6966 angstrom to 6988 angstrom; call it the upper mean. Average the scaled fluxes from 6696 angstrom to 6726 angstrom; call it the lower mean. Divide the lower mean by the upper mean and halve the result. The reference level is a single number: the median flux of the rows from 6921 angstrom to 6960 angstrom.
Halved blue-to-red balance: 0.47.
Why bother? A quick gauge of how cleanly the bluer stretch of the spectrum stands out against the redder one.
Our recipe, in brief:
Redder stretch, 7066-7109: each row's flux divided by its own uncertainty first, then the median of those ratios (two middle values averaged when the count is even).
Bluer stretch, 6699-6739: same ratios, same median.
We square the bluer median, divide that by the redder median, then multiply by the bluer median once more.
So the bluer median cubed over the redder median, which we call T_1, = 440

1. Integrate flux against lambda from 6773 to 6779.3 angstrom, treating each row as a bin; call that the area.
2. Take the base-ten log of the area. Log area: 2.42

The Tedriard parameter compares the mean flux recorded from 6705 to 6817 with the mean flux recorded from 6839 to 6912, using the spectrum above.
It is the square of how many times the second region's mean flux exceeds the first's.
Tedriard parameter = 1.03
